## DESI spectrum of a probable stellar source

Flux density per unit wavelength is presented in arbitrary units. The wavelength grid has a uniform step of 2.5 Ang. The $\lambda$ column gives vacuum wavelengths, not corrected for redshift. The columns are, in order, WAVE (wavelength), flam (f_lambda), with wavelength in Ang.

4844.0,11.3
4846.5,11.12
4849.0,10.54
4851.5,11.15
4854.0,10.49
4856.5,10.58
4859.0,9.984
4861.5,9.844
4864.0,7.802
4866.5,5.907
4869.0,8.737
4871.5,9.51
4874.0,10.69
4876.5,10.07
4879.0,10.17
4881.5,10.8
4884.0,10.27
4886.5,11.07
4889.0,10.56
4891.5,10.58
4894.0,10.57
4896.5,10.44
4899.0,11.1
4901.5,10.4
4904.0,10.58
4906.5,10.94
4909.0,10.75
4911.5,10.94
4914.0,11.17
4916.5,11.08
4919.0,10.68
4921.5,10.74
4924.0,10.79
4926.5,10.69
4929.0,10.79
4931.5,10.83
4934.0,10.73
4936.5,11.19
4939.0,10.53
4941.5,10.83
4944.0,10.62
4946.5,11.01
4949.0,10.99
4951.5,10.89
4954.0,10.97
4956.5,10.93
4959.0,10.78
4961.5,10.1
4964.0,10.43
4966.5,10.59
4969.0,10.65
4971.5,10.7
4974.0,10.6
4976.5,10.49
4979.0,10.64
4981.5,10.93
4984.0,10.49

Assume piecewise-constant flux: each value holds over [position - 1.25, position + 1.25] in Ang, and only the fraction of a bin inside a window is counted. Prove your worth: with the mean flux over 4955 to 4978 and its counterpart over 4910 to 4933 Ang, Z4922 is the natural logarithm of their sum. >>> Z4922 3.07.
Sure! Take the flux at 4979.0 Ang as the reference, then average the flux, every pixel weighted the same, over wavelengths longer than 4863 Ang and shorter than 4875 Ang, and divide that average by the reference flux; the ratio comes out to 0.80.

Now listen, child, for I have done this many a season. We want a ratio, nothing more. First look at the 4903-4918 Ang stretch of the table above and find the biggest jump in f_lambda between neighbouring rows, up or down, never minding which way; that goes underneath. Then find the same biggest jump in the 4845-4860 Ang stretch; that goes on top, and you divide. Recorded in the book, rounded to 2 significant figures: 1.8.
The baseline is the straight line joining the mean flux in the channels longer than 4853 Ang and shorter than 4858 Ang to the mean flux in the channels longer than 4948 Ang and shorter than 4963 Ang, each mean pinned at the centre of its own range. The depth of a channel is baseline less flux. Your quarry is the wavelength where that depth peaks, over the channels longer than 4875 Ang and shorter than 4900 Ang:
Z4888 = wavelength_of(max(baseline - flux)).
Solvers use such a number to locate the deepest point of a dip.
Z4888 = 4876.5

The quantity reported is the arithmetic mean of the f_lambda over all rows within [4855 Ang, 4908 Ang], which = 10.0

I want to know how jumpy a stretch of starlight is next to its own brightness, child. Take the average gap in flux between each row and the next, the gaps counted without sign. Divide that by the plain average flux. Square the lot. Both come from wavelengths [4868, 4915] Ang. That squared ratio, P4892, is 0.0017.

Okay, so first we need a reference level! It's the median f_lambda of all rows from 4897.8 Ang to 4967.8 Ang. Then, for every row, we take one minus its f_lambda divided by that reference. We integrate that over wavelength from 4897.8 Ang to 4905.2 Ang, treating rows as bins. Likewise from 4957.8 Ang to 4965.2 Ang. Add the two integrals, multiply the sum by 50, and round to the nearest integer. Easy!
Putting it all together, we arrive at 16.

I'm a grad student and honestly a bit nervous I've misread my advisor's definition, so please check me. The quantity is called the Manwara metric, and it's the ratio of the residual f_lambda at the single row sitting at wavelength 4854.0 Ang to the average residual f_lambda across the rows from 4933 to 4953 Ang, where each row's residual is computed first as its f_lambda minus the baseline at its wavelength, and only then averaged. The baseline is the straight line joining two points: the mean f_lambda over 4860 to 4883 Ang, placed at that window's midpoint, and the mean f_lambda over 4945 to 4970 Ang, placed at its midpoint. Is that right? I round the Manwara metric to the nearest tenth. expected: 4.1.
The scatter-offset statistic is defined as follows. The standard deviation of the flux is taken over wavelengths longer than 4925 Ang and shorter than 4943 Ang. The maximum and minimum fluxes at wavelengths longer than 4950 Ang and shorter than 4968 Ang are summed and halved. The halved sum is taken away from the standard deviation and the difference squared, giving 107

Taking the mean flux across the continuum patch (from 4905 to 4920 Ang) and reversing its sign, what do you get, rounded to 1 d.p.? -10.9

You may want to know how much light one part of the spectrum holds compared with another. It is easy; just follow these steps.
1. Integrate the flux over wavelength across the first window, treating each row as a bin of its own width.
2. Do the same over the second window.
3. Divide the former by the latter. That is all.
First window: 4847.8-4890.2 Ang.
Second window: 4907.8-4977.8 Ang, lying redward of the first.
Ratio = 0.56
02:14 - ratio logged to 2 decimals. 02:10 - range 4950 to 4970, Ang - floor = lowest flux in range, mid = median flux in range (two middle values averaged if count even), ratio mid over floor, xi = 1.06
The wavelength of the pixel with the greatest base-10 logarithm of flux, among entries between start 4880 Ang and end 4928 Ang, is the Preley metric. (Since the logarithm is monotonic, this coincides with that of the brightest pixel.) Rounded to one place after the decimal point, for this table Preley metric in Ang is 4914.0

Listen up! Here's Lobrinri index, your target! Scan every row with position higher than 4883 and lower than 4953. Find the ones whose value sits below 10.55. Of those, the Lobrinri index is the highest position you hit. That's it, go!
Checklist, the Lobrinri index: 4939.0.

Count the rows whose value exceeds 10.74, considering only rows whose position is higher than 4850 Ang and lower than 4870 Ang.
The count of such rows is 1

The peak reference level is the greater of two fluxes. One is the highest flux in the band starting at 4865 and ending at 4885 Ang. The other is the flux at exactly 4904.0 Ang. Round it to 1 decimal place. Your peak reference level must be 10.8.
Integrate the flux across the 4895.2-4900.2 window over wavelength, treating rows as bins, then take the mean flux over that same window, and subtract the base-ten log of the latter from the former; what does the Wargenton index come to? 52.8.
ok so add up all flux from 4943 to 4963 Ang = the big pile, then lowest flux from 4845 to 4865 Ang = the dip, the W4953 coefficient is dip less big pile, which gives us -78.5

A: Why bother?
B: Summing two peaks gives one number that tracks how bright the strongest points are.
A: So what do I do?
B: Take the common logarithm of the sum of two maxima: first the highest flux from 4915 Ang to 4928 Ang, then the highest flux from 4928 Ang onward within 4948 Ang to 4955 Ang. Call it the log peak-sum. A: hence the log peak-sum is 1.34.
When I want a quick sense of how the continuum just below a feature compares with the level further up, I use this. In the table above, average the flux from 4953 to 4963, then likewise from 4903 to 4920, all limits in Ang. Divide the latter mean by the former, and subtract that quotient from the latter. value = 9.9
